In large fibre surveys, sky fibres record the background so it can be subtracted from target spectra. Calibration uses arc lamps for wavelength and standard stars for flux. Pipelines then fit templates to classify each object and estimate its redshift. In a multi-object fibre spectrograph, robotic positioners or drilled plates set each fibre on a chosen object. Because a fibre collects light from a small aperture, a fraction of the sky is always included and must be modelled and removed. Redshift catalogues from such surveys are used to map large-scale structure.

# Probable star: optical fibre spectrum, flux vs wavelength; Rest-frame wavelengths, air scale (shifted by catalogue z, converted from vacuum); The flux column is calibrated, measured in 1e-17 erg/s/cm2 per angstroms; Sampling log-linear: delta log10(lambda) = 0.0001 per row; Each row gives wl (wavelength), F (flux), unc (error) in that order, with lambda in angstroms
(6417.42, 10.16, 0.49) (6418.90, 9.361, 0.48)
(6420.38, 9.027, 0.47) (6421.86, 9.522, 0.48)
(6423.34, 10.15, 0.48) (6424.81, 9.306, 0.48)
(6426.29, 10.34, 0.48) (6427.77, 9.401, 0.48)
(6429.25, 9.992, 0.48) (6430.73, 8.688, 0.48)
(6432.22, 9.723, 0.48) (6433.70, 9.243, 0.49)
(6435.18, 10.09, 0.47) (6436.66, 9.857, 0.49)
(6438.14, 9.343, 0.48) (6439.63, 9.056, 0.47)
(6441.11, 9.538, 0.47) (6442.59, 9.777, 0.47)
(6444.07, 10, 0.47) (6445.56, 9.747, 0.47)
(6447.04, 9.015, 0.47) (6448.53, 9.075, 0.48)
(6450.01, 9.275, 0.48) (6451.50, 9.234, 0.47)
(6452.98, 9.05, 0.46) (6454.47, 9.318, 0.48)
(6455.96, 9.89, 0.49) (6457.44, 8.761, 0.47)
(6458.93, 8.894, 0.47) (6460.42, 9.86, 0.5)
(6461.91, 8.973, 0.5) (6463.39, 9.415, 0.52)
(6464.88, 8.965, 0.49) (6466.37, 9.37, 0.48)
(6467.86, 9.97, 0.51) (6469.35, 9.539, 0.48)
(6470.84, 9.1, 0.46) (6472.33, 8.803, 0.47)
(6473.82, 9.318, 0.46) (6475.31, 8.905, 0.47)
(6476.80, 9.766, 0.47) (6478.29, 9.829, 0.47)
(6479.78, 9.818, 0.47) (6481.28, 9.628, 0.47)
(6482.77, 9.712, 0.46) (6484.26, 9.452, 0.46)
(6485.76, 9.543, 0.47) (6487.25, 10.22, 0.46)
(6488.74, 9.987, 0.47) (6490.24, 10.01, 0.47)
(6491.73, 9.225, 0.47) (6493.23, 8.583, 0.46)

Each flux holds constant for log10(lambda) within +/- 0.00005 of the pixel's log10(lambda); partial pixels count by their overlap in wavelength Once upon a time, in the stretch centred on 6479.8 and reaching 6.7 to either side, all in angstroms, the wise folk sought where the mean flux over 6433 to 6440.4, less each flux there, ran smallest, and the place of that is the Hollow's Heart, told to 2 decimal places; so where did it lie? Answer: 6478.29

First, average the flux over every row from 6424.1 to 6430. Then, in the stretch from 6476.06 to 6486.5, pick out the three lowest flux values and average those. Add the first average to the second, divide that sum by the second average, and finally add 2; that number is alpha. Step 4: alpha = 4.02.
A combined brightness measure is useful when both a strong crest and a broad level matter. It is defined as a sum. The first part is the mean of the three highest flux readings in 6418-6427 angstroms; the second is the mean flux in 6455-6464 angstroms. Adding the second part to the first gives 19.3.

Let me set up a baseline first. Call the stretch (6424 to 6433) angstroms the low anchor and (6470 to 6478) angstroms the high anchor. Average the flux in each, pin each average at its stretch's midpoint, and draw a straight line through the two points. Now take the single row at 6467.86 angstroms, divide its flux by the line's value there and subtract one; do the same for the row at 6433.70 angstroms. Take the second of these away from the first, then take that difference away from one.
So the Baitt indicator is 0.89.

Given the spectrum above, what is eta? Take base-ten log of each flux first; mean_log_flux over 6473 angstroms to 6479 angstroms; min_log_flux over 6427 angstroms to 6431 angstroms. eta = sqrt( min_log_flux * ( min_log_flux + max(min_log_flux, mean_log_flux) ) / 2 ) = 0.948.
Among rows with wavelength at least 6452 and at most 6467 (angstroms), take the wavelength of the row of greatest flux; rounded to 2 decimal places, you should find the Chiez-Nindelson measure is 6455.96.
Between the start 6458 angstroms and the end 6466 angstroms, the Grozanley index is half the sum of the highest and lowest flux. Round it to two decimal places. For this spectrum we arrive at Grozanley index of 9.38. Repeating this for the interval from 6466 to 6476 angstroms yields 9.39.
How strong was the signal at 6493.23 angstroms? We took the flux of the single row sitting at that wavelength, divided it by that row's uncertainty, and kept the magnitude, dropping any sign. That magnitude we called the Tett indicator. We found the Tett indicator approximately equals 18.7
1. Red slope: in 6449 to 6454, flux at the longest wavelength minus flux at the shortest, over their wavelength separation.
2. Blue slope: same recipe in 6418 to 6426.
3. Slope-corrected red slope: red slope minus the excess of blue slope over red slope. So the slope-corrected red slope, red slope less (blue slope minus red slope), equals -0.14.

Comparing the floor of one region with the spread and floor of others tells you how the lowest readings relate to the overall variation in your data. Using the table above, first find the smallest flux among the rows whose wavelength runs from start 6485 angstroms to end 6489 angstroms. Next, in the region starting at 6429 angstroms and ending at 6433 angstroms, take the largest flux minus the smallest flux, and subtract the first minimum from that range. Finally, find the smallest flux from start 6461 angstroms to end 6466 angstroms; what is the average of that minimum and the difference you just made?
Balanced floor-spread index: 0.4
